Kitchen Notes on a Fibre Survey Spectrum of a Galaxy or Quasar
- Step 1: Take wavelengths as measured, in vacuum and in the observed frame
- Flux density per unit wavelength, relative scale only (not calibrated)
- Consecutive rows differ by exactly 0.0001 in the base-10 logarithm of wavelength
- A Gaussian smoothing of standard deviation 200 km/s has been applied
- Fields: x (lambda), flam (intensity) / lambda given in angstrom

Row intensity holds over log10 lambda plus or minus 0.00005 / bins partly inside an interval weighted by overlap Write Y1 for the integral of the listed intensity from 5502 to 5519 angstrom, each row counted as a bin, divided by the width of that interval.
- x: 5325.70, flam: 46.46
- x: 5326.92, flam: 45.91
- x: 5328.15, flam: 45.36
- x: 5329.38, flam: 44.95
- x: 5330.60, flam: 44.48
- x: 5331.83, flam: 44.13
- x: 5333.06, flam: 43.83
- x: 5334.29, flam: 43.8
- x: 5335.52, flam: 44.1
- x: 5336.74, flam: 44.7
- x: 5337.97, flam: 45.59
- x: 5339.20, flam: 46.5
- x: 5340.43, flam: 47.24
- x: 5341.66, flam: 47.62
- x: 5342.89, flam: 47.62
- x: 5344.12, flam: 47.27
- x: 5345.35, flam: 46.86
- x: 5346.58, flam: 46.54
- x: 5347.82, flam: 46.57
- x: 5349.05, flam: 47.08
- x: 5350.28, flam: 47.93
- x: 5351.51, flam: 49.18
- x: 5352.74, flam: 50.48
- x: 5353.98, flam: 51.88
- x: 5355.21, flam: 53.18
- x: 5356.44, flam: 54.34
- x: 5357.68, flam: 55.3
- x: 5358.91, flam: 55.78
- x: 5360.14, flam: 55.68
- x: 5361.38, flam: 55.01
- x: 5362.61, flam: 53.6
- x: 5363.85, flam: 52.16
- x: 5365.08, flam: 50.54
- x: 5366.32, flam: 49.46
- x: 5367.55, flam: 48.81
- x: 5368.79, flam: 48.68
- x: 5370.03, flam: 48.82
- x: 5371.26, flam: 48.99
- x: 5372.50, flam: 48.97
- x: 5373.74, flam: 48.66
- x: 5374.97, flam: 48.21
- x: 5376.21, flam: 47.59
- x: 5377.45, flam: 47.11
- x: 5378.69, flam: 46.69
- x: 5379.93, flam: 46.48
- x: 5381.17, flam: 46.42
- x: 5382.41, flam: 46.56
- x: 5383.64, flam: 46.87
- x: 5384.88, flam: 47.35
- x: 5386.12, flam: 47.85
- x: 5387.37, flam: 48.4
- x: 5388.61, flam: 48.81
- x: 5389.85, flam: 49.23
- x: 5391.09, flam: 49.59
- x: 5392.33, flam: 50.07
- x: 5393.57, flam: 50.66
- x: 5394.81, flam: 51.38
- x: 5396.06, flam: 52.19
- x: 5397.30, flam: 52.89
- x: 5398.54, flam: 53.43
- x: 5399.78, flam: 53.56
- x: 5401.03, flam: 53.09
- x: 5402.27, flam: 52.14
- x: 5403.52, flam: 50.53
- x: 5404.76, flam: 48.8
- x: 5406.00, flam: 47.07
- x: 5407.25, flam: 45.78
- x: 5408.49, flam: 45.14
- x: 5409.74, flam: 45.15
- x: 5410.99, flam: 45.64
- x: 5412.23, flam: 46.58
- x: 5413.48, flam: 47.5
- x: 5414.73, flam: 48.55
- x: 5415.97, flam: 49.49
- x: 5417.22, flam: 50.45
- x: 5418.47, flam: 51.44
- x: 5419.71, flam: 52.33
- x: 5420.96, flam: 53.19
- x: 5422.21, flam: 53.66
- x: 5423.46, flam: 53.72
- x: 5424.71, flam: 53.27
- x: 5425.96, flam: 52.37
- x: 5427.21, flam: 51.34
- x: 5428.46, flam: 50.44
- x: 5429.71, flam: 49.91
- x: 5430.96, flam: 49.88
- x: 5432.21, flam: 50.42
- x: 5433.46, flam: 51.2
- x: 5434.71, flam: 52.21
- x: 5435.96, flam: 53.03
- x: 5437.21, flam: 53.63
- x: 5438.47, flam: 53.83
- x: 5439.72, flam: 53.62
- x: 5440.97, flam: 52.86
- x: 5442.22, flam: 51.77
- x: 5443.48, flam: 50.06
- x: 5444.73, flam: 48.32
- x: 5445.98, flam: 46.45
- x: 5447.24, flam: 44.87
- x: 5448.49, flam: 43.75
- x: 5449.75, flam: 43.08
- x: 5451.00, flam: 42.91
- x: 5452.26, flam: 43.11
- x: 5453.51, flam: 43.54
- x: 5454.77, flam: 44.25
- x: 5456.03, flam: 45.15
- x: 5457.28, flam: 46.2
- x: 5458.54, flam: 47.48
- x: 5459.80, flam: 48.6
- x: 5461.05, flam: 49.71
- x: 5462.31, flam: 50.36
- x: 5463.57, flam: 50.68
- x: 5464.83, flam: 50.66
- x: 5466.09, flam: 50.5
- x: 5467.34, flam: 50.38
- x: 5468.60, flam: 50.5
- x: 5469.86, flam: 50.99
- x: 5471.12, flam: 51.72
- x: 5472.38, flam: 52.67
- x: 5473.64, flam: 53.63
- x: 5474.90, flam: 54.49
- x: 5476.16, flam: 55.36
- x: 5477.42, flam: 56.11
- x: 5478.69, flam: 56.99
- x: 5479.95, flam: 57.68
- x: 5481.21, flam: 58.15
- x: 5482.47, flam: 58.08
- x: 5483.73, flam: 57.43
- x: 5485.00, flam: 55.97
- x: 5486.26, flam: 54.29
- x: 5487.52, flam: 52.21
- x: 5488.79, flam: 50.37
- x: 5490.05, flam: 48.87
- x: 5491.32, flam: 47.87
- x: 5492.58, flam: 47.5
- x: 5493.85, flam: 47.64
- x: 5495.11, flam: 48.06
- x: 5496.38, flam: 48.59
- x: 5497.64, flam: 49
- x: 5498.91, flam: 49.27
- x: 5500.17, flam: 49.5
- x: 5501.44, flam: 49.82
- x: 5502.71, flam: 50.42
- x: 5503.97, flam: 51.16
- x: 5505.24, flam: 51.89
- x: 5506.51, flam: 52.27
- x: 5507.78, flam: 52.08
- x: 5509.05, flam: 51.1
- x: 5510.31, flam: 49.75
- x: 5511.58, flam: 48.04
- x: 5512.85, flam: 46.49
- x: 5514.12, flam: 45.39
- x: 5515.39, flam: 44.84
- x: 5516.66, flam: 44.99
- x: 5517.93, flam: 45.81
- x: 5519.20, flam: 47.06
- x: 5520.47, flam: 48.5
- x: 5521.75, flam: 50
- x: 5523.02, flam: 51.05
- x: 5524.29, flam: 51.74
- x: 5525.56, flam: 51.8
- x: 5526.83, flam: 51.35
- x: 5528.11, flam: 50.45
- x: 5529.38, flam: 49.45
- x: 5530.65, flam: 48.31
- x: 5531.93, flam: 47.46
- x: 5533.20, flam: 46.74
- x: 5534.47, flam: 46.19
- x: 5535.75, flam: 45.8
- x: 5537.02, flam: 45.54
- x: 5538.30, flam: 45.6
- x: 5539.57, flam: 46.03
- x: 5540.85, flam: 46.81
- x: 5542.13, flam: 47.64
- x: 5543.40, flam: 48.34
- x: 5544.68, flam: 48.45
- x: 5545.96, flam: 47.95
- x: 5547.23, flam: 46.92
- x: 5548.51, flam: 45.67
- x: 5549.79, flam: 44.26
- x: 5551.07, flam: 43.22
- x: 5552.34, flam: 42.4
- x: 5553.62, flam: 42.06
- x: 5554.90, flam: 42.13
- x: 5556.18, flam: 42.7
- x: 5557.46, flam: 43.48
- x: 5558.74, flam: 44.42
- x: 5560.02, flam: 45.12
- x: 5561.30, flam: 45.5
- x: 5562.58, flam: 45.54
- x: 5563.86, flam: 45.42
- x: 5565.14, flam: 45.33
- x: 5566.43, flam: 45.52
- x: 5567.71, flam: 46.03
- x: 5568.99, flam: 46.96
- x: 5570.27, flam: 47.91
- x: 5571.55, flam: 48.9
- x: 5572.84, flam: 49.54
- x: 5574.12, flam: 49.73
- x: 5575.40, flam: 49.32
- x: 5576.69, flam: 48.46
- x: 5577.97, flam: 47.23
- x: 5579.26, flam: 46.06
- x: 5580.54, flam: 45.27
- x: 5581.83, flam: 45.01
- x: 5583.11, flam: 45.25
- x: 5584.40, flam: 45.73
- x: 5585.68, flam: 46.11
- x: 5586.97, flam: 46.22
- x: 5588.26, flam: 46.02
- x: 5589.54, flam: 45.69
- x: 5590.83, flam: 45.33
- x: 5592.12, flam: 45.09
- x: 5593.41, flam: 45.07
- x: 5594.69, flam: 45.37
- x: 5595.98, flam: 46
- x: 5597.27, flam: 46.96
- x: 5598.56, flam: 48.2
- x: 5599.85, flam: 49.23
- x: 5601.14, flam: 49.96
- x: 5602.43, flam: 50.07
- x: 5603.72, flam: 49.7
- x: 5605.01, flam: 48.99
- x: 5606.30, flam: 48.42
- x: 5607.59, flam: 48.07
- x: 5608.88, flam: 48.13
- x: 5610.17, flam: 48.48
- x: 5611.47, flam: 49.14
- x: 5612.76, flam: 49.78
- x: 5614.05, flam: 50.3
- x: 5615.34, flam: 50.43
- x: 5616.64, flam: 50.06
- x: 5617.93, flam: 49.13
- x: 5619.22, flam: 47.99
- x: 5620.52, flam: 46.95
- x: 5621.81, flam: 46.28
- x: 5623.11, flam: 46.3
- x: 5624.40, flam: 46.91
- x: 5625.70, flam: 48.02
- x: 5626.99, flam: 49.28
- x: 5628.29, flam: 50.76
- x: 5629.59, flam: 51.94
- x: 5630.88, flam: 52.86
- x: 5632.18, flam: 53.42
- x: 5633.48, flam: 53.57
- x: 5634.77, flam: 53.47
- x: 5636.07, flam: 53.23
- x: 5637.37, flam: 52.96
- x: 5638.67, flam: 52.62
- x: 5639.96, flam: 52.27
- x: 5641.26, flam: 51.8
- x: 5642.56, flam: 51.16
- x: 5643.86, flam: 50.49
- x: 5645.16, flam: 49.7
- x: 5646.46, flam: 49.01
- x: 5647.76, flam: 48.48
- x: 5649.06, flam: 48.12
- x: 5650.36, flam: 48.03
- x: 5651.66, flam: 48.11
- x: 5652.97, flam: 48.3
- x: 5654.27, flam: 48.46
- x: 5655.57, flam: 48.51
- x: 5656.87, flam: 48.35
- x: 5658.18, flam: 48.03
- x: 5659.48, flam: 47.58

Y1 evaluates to 48.8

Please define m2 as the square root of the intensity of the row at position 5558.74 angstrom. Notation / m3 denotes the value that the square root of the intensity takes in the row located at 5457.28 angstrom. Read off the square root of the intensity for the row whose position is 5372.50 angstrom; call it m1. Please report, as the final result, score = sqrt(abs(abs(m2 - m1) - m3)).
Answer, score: 2.54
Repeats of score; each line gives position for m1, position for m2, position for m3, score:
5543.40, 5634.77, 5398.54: 2.64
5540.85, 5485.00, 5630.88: 2.58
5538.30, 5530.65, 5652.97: 2.60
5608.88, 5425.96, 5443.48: 2.60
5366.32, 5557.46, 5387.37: 2.55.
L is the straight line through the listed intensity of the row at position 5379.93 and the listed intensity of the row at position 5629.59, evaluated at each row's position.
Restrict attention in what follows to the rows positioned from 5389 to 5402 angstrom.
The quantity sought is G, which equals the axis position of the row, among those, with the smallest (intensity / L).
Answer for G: 5389.85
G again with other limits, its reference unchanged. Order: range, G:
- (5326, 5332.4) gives 5331.83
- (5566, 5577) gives 5566.43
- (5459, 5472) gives 5459.80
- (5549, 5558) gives 5553.62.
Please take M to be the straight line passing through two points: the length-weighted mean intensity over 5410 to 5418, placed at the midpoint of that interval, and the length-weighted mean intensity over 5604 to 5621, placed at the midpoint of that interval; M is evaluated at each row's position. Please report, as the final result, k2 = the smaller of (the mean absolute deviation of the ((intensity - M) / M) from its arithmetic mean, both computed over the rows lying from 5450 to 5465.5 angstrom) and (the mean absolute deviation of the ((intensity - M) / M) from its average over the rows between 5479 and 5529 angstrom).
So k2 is 0.05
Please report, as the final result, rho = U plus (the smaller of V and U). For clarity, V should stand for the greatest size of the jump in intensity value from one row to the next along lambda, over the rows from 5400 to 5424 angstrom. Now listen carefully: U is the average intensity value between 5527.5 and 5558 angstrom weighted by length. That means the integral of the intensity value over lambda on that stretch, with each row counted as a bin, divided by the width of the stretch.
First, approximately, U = 46.0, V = 1.73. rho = 47.7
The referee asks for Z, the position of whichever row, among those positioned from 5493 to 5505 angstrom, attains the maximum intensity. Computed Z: 5503.97 angstrom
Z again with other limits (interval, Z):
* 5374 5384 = 5374.97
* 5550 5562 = 5561.30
